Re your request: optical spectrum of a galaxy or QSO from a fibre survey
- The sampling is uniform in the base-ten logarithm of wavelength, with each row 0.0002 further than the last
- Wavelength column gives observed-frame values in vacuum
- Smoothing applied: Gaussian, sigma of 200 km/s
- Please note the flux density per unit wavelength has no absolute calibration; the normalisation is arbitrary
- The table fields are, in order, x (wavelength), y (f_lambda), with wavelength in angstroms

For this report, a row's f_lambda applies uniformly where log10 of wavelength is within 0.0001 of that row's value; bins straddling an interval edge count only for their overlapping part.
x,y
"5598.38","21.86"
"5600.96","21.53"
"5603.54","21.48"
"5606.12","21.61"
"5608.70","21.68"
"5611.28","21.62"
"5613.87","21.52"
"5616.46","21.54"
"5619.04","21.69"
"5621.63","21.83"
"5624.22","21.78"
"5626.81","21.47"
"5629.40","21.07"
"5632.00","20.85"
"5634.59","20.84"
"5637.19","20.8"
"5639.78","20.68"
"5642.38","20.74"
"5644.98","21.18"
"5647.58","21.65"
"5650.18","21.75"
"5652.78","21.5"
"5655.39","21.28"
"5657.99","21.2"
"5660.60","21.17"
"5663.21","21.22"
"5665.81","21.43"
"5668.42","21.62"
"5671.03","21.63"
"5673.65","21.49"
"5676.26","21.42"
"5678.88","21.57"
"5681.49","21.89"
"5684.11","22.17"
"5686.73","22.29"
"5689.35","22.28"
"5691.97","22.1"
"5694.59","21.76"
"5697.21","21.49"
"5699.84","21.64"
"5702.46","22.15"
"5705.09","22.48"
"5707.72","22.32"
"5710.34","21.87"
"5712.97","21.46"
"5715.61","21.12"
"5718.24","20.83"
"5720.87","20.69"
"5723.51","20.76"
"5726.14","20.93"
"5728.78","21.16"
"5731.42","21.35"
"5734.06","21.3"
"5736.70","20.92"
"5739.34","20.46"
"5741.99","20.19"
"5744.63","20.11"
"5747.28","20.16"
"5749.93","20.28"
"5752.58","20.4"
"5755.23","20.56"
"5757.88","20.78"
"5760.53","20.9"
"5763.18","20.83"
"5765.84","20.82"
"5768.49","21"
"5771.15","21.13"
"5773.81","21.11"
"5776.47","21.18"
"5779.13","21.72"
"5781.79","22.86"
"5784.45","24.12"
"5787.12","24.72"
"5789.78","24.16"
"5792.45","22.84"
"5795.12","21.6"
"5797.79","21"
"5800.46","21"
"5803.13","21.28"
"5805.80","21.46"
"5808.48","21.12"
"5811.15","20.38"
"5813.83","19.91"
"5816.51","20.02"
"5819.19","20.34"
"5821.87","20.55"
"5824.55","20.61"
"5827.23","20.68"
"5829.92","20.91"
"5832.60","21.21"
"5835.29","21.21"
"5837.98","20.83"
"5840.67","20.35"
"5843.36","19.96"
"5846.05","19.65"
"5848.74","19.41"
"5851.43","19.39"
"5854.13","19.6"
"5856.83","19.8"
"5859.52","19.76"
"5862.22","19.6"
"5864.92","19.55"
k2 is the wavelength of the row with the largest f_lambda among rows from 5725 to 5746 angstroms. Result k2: 5731.42 angstroms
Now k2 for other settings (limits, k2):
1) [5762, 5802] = 5787.12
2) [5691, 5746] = 5705.09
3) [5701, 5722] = 5705.09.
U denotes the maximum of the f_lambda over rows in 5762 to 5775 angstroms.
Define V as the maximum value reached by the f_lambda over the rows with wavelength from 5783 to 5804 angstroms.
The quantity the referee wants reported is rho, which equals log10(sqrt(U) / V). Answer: -0.731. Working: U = 21.13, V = 24.72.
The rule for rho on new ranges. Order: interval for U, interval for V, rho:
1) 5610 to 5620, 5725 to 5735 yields -0.661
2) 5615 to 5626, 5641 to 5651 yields -0.668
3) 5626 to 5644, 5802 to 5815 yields -0.666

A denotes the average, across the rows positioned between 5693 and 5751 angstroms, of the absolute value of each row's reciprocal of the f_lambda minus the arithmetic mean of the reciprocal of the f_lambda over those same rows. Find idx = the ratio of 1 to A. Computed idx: 786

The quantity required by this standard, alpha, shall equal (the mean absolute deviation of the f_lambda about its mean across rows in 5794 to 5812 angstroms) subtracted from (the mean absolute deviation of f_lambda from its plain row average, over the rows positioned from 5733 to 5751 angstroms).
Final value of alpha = 0.08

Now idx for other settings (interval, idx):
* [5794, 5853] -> 784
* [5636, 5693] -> 1297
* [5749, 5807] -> 511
